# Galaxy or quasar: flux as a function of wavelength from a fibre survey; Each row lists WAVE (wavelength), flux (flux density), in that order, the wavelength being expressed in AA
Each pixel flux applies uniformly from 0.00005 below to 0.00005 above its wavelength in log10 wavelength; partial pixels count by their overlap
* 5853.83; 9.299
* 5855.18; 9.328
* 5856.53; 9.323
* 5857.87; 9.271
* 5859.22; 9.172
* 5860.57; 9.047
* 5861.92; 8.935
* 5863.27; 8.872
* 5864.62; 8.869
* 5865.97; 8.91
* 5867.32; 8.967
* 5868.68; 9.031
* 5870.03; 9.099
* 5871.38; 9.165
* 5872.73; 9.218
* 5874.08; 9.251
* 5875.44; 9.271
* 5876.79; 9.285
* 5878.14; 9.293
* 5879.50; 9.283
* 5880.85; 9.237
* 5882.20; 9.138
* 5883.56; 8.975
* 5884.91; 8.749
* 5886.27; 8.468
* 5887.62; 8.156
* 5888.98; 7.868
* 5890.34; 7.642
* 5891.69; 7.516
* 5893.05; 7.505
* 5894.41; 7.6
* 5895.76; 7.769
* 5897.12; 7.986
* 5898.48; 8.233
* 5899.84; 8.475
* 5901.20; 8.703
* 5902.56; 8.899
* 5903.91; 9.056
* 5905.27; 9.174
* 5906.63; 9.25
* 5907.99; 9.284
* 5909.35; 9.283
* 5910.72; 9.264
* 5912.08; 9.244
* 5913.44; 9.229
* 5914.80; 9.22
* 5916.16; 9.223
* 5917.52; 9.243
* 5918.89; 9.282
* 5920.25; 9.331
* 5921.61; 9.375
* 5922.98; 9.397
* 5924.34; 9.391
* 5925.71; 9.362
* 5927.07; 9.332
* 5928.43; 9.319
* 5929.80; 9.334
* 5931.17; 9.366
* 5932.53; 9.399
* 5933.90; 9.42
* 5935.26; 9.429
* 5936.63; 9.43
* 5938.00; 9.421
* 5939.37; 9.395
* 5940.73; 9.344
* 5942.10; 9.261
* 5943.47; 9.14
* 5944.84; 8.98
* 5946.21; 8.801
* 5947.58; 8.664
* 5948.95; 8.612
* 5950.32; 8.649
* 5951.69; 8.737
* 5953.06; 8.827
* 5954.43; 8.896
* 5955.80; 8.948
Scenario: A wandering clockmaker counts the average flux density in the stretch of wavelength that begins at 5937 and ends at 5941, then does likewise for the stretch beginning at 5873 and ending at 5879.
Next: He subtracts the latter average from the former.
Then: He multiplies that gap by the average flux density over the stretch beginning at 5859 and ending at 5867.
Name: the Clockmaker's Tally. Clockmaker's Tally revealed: 1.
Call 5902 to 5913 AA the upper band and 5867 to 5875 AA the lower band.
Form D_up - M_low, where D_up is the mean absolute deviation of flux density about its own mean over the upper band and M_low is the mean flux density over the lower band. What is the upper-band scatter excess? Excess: -9.02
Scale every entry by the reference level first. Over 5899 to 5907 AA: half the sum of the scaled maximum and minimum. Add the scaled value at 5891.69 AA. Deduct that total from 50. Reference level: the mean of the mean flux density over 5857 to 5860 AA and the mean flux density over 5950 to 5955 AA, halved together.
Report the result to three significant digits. 48.2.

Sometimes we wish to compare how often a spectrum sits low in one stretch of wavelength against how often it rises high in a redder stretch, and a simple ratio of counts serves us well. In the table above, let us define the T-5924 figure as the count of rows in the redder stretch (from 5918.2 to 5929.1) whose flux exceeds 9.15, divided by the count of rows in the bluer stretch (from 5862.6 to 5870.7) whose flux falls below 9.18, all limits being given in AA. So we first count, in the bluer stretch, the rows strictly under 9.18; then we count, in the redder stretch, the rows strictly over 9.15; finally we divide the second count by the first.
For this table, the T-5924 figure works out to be 1.3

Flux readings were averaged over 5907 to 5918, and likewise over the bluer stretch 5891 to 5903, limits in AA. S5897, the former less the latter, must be 1.2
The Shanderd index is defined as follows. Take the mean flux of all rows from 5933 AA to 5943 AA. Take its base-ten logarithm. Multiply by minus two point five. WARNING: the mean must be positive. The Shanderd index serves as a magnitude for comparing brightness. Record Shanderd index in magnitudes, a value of -2.43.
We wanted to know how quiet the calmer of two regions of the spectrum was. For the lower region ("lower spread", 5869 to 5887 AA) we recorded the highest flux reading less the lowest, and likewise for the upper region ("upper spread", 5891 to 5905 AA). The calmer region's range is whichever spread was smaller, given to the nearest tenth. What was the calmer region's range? 0.8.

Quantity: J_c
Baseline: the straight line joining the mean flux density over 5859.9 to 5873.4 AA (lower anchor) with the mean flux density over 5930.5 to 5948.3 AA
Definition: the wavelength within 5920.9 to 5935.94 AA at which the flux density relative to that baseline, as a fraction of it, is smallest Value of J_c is 5928.43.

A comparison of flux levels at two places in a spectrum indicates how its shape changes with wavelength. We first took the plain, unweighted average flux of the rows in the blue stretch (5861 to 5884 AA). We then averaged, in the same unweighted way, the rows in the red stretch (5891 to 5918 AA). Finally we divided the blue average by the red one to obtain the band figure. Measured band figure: 1.05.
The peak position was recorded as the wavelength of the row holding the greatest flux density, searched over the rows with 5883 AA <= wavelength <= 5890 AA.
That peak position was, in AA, 5883.56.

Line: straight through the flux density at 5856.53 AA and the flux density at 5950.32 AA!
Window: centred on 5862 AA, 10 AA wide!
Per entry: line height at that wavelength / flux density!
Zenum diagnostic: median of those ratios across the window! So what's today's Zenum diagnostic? 1.04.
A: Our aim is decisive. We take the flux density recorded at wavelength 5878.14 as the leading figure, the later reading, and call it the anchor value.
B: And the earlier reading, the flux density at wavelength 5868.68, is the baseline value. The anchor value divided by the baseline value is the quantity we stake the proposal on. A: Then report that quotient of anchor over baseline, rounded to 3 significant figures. 1.03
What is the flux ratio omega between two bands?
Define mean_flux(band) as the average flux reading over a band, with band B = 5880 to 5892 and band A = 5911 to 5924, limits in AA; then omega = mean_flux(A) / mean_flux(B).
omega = 1.10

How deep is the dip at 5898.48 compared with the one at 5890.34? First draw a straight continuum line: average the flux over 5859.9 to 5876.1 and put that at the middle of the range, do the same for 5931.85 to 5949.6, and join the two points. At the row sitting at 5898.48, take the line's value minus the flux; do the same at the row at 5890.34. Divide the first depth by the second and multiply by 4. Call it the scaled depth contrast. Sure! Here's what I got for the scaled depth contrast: 2.4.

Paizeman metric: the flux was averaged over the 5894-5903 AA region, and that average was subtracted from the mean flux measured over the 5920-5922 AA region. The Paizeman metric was 1.1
